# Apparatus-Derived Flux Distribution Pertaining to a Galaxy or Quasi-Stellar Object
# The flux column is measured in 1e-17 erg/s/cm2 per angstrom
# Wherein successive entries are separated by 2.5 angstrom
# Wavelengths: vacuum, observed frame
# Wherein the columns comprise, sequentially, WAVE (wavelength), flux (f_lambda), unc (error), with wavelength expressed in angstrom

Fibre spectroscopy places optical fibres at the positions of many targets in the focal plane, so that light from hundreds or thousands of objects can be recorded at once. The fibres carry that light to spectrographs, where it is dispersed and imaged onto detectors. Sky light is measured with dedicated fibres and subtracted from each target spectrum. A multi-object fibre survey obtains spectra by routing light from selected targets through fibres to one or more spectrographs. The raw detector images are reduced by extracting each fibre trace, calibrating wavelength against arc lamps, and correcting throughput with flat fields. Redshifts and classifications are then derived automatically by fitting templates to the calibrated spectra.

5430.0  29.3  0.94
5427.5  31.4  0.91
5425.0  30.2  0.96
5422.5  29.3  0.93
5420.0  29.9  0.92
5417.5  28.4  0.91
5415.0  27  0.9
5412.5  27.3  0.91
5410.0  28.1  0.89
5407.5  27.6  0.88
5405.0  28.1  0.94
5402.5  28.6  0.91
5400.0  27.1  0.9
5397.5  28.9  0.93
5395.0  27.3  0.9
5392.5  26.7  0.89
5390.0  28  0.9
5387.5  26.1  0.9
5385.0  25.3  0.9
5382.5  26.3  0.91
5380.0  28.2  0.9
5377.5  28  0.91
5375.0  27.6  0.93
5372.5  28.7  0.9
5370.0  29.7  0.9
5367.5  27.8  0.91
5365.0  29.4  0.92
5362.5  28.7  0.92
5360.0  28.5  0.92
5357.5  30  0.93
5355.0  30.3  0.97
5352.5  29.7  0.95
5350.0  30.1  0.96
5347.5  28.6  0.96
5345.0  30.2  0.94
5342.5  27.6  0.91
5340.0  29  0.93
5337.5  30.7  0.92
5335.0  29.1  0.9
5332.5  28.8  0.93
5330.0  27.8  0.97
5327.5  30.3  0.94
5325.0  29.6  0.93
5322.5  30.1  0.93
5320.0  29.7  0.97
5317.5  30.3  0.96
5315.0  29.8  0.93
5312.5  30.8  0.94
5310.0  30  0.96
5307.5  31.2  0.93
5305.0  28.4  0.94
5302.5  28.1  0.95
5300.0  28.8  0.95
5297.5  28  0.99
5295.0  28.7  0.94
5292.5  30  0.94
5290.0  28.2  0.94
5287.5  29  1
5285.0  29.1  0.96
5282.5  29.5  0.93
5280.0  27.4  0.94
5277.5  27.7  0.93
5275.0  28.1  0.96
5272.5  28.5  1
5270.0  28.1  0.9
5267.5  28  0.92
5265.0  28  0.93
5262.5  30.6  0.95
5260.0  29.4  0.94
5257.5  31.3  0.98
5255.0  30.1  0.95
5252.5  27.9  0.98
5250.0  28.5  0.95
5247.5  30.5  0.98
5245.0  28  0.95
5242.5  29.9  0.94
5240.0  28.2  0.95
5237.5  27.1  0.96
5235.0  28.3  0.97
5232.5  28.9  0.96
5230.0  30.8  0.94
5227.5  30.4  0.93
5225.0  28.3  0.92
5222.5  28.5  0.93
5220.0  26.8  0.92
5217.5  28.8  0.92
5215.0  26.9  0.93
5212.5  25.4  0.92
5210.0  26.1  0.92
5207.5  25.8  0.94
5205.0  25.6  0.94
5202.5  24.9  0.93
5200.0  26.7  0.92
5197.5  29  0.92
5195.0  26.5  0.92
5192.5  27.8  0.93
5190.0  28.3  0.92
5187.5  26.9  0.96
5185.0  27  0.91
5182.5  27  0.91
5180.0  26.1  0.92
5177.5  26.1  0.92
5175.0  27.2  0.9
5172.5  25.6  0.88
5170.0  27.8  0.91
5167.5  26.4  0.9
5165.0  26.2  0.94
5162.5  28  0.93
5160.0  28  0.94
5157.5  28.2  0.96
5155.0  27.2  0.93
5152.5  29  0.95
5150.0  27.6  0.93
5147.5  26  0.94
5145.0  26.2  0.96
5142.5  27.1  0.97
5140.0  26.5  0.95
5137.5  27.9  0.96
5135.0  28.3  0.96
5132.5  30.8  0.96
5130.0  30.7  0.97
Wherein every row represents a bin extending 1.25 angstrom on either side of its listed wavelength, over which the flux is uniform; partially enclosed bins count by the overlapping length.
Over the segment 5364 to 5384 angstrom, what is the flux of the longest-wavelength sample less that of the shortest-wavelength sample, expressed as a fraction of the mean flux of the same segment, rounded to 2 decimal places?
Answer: -0.11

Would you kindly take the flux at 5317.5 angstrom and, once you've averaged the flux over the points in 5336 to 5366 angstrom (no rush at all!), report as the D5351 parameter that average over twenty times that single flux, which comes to 0.0485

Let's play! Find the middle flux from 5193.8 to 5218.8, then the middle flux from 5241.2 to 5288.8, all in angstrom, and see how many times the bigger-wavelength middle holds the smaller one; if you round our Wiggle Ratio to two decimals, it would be 1.08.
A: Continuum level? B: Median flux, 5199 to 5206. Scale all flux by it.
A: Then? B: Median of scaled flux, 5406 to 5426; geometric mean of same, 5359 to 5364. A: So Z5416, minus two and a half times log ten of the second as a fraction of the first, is -0.013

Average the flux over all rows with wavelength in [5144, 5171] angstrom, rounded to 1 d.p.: 27.3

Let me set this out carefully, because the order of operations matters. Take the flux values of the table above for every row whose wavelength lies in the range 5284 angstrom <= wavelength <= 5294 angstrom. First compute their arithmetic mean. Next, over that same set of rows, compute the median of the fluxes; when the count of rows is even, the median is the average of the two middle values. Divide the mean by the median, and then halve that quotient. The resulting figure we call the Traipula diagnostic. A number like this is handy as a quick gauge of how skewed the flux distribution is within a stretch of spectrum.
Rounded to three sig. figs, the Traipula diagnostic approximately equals 0.500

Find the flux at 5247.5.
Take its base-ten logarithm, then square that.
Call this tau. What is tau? 2.20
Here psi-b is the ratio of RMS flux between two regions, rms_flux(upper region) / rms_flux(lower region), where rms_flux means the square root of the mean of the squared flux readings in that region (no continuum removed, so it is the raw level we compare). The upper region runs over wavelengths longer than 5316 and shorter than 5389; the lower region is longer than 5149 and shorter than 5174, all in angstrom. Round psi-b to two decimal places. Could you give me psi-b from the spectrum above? 1.05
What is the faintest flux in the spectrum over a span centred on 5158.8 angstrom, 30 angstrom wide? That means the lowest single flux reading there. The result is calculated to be 25.6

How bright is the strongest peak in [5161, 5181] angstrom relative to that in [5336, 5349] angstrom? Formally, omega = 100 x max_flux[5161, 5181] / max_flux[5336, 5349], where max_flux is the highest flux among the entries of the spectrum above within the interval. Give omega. 91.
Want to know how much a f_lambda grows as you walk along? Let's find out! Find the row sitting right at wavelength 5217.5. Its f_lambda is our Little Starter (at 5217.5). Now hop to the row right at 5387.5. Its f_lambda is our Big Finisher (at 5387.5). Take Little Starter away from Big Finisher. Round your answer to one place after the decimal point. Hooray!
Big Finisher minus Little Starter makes -2.7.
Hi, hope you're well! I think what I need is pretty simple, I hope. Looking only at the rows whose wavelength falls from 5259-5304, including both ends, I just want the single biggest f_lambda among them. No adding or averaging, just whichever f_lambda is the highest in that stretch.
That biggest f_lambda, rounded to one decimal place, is 30.6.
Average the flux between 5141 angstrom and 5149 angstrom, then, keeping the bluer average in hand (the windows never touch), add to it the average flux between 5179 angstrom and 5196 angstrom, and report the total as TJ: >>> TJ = 54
